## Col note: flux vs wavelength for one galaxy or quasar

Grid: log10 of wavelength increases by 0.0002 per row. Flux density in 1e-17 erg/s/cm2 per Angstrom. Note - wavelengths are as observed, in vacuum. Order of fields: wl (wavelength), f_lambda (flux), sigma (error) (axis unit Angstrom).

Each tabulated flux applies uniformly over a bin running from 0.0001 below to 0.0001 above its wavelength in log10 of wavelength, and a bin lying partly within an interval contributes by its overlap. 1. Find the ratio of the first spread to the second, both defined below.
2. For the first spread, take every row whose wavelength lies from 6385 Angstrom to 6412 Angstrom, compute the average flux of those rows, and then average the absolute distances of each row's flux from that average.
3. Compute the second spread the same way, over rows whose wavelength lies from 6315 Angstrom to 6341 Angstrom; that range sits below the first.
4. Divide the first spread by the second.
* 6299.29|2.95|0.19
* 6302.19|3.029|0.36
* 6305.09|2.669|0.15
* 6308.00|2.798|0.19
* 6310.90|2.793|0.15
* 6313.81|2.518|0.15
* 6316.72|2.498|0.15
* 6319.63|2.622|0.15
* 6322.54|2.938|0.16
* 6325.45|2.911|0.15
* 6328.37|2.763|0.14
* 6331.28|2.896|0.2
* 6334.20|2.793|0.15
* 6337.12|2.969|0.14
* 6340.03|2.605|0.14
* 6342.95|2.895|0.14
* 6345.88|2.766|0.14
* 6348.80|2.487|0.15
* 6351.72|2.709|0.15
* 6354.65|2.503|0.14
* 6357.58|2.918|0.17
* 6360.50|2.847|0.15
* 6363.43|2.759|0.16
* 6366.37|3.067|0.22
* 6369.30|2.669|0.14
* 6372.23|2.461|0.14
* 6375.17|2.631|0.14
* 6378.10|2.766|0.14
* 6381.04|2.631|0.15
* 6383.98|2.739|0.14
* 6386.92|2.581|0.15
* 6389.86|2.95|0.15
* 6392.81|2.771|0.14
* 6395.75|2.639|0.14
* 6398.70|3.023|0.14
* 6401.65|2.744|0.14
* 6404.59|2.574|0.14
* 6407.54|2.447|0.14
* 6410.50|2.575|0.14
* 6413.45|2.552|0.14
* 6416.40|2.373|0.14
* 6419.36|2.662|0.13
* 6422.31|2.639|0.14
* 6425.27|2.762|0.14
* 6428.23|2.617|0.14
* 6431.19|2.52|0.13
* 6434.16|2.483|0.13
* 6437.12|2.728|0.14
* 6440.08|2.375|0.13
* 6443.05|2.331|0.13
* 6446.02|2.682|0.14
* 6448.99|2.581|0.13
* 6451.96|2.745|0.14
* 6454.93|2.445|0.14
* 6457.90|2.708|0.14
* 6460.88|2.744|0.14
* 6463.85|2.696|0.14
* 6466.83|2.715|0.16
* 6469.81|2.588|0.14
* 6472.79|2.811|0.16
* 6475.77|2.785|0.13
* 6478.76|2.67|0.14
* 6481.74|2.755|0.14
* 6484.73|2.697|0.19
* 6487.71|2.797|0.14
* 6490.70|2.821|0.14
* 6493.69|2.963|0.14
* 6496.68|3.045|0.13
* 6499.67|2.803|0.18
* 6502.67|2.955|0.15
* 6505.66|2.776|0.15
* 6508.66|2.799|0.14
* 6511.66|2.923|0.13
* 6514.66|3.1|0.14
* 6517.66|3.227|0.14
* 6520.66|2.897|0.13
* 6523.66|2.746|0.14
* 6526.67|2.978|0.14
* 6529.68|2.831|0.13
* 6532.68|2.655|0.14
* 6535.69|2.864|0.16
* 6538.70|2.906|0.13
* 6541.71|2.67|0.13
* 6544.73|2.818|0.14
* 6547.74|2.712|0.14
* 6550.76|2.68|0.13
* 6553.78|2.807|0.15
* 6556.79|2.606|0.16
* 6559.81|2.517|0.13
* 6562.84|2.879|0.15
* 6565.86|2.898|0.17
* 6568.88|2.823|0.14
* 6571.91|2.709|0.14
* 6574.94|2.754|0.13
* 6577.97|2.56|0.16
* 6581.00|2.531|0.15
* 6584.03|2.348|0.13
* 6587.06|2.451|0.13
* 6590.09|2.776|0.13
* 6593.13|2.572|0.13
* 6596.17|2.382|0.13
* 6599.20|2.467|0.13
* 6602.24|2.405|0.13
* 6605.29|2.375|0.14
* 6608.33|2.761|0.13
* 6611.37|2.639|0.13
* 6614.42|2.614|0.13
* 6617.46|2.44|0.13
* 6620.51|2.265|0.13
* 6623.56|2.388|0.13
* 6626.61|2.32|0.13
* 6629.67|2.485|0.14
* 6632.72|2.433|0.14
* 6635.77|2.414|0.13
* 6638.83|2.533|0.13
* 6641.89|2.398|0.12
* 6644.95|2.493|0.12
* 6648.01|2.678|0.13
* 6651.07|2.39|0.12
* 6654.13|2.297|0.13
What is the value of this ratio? 1.11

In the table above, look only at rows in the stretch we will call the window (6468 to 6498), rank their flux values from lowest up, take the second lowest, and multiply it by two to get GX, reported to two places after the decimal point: 5.34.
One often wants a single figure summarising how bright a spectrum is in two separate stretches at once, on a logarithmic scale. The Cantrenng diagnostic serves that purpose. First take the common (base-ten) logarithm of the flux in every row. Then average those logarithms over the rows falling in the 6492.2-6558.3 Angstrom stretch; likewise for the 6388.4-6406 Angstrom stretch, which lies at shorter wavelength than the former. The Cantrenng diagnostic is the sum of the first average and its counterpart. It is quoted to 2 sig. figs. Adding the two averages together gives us 0.90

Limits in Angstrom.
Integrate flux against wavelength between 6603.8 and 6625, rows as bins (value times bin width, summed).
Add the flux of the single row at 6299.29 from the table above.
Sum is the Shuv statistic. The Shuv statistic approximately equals 56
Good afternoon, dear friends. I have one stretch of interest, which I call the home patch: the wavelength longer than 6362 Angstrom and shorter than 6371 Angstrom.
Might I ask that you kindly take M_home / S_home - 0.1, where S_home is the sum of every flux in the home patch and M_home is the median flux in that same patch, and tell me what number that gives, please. 0.225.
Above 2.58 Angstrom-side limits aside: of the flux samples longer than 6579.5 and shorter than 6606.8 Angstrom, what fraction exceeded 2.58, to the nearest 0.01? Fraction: 0.11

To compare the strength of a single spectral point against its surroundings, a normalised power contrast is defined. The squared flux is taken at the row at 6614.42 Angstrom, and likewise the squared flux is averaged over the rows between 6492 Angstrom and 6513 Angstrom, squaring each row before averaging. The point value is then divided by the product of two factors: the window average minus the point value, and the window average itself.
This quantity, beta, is 0.5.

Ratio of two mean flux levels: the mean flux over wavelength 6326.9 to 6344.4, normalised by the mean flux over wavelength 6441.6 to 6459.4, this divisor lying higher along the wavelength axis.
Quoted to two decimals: 1.09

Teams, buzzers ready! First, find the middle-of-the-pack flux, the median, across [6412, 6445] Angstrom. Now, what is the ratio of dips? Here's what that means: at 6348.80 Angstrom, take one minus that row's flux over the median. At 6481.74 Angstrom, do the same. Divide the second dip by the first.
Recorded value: -3.12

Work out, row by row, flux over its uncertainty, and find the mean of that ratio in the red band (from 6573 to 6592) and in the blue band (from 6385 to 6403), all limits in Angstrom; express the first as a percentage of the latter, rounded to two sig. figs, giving 96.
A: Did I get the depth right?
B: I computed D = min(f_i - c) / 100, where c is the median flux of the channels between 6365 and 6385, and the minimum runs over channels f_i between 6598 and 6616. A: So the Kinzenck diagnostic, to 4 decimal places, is -0.0029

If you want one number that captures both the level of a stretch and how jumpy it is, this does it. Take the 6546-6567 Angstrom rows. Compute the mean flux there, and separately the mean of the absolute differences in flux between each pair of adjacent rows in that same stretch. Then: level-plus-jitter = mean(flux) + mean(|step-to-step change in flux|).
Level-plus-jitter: 2.87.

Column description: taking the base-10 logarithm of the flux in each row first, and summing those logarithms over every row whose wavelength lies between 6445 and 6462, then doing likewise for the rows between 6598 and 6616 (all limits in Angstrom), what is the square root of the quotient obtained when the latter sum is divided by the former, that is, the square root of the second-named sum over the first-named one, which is 0.978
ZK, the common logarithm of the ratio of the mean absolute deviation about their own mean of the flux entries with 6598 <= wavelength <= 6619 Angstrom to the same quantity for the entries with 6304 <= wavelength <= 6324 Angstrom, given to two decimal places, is -0.03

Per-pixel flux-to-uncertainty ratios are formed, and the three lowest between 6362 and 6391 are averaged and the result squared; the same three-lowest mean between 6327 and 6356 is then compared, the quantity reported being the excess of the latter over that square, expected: -244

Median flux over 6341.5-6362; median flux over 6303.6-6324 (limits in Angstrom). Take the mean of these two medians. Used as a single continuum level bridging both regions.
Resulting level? 2.72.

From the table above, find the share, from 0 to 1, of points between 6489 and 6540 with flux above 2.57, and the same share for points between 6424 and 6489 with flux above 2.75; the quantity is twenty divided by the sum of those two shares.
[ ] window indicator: 16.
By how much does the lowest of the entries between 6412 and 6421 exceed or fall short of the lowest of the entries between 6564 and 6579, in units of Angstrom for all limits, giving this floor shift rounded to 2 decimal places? -0.19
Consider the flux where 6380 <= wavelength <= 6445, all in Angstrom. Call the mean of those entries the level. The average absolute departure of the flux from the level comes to 0.130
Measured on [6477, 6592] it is 0.130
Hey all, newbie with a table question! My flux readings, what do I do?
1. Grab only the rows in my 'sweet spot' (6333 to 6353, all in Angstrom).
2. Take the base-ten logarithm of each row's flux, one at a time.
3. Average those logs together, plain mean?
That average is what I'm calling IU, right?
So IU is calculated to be 0.438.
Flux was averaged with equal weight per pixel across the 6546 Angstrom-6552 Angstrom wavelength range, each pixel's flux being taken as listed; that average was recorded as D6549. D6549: 2.70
